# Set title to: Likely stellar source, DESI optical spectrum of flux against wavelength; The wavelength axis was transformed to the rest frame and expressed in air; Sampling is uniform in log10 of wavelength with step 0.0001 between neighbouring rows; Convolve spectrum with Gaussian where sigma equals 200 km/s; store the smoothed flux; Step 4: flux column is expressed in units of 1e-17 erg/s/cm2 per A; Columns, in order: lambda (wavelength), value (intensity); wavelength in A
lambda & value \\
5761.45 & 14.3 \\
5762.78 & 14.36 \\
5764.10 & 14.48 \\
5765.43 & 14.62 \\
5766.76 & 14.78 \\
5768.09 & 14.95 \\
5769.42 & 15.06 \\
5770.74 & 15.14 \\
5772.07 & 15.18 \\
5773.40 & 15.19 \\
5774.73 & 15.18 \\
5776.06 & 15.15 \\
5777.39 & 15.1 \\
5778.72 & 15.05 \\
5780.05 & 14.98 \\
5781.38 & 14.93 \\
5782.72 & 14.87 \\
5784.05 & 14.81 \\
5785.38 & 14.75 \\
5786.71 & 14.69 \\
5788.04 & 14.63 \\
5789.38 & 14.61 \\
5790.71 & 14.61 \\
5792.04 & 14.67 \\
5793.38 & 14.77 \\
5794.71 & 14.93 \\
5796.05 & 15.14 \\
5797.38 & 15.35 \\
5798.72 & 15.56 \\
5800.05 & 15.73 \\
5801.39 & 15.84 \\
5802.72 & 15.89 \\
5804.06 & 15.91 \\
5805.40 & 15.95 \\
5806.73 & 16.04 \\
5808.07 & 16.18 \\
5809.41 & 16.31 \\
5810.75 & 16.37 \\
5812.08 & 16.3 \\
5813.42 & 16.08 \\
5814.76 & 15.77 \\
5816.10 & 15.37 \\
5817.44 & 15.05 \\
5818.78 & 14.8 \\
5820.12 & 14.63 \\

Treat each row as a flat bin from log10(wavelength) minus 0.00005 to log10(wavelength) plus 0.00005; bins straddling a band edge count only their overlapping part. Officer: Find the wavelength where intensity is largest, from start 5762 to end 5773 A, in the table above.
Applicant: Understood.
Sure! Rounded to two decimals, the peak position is 5772.07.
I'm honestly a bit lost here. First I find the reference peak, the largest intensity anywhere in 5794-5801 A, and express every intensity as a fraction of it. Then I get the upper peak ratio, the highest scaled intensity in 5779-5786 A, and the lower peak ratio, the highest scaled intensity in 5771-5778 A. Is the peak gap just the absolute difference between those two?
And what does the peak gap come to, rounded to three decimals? 0.013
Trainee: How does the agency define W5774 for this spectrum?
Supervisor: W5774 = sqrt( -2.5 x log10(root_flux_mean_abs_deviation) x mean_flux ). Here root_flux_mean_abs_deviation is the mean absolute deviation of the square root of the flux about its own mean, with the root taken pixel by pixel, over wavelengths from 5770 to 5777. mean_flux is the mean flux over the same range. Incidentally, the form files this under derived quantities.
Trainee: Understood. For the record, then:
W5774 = 10.0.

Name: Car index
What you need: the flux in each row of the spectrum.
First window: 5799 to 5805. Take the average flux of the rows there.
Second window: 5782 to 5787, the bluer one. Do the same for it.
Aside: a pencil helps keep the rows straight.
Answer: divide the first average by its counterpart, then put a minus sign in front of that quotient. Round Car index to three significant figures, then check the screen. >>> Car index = -1.07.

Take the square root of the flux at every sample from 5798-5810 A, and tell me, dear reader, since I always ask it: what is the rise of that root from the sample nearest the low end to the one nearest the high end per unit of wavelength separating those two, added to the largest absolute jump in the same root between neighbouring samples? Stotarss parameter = 0.030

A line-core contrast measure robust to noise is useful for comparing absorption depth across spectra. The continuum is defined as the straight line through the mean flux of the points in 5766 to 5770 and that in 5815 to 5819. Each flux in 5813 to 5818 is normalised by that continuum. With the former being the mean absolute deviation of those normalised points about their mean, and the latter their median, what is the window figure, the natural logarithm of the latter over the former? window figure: 3.8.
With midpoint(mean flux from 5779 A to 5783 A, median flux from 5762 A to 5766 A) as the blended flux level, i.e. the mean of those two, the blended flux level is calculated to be 14.70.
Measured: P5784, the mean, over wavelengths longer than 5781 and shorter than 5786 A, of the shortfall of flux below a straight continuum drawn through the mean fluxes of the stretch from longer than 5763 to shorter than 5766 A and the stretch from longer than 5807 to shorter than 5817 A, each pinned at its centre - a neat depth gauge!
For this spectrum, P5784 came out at 0.30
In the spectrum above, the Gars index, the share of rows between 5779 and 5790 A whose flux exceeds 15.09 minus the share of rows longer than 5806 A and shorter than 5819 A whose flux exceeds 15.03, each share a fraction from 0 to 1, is -0.90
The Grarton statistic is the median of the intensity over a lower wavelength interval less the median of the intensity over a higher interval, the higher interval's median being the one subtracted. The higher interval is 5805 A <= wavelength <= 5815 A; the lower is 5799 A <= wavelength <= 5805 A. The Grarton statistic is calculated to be -0.3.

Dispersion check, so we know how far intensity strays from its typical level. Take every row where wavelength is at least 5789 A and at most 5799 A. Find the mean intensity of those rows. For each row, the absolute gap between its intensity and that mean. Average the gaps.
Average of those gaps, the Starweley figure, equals 0.30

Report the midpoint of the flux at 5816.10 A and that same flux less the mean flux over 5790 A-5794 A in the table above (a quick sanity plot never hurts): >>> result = 8.0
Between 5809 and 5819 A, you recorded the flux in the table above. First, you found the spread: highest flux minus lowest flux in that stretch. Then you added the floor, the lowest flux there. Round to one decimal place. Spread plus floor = 16.4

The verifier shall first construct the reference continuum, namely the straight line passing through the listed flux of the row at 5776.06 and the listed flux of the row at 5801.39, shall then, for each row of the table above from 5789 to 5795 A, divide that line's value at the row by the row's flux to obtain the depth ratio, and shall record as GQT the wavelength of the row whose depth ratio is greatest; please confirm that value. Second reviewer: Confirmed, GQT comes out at 5790.71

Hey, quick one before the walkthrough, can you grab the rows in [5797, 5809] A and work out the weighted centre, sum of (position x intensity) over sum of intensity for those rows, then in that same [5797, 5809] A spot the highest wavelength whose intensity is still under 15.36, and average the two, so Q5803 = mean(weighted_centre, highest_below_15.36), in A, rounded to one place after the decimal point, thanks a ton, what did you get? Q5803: 5800.1 A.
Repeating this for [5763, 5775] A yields 5772.1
